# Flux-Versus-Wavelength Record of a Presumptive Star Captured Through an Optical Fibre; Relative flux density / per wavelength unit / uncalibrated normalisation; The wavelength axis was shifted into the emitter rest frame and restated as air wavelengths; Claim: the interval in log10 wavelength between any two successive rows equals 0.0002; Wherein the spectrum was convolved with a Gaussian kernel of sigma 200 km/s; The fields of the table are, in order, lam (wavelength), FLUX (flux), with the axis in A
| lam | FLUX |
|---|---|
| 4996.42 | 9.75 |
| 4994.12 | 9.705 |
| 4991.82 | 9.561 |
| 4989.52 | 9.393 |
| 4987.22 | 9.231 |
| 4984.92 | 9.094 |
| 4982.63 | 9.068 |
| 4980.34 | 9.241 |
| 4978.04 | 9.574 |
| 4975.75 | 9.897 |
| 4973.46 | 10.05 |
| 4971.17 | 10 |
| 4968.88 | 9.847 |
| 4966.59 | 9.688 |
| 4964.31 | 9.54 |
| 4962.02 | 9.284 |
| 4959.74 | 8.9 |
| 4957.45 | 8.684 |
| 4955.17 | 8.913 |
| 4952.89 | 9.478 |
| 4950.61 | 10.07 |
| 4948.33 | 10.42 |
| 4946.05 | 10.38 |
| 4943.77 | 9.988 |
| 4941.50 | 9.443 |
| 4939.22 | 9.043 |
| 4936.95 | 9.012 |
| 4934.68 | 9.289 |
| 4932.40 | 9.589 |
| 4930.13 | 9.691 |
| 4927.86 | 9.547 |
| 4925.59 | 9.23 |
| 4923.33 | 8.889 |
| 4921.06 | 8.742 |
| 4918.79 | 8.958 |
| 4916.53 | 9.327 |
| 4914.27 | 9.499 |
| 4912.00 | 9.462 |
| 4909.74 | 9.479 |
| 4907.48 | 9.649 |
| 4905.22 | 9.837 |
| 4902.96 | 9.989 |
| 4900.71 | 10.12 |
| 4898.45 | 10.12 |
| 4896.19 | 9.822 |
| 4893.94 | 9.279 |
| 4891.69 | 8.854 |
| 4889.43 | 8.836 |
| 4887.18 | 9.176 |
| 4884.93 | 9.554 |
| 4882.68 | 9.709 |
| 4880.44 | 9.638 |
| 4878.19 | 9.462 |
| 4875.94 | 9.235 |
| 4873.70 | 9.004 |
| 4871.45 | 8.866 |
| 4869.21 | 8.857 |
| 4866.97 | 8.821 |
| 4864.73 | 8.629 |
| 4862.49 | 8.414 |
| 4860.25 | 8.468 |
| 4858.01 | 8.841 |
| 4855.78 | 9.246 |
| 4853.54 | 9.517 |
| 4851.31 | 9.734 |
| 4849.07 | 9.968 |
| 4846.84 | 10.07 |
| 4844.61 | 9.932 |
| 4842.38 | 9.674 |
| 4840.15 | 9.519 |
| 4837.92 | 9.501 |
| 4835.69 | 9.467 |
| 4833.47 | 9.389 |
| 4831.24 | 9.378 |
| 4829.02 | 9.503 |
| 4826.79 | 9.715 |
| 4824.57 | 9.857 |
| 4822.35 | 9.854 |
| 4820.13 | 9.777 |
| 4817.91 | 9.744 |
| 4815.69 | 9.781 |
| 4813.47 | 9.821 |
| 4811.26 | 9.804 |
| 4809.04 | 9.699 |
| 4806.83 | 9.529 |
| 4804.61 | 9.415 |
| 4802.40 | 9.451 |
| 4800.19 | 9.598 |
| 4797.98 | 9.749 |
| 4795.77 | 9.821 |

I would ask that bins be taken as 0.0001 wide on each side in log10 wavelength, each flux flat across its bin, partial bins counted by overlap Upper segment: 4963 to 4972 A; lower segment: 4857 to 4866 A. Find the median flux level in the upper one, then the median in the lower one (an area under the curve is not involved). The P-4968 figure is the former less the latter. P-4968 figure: 1.22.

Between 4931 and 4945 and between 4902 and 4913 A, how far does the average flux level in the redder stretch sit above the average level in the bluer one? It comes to -0.3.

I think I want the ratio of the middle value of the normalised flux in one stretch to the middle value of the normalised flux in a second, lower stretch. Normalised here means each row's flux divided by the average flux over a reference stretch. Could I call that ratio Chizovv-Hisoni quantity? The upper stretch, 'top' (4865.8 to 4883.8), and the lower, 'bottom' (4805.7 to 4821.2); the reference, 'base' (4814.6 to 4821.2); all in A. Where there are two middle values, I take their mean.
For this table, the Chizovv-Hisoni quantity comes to 0.93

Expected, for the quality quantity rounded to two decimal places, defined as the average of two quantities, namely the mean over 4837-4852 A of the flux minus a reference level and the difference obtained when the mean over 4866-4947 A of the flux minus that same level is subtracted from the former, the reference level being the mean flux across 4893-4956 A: 0.30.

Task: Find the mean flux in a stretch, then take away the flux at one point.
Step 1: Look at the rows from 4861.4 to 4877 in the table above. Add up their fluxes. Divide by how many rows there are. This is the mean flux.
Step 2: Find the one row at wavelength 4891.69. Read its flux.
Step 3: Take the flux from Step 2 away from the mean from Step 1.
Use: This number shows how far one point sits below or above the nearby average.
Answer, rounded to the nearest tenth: 0.0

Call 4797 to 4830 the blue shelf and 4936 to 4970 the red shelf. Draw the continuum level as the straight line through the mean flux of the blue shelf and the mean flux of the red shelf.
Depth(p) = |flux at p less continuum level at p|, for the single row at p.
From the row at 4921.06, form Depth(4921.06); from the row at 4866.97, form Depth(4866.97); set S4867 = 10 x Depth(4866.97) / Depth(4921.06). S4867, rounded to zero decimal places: 10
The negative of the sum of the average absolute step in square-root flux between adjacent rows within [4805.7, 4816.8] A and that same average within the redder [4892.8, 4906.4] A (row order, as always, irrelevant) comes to -0.05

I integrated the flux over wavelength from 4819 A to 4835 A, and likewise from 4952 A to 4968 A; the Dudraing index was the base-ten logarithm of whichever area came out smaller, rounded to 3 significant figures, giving 2.17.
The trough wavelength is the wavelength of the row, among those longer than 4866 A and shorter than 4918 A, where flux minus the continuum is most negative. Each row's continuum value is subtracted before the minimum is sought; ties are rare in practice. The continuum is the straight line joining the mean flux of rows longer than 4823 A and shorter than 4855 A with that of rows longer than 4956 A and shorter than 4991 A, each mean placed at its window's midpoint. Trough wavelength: 4866.97 A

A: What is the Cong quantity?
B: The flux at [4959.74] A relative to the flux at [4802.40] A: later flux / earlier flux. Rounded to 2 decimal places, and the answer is 0.94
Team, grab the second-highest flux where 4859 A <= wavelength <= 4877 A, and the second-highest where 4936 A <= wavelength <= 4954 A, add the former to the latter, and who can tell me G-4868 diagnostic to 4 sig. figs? 19.38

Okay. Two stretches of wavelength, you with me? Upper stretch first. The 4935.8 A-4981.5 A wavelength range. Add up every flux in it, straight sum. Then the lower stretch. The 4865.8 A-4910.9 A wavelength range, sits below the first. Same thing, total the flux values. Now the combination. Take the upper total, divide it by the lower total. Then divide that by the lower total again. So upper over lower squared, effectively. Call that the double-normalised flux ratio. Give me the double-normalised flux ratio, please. 0.0054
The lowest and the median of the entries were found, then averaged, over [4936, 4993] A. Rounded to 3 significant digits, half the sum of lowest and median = 9.08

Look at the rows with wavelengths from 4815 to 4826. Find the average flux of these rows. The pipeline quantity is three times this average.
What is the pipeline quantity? 29.41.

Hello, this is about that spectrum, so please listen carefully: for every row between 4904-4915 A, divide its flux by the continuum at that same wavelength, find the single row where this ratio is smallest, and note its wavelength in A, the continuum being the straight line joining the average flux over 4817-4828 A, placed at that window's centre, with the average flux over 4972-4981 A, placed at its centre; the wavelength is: 4912.00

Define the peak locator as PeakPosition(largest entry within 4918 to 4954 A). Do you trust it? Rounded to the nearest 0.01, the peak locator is 4948.33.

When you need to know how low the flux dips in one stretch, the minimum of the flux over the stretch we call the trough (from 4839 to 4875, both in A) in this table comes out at 8.414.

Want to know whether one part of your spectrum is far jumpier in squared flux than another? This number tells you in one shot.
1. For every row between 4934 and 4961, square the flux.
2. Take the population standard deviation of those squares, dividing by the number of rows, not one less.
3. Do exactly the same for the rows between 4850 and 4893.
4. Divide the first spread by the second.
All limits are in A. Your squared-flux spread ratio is 1.5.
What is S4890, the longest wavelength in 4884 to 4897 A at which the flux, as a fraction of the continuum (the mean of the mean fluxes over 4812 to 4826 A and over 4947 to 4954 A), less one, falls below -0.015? 4893.94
